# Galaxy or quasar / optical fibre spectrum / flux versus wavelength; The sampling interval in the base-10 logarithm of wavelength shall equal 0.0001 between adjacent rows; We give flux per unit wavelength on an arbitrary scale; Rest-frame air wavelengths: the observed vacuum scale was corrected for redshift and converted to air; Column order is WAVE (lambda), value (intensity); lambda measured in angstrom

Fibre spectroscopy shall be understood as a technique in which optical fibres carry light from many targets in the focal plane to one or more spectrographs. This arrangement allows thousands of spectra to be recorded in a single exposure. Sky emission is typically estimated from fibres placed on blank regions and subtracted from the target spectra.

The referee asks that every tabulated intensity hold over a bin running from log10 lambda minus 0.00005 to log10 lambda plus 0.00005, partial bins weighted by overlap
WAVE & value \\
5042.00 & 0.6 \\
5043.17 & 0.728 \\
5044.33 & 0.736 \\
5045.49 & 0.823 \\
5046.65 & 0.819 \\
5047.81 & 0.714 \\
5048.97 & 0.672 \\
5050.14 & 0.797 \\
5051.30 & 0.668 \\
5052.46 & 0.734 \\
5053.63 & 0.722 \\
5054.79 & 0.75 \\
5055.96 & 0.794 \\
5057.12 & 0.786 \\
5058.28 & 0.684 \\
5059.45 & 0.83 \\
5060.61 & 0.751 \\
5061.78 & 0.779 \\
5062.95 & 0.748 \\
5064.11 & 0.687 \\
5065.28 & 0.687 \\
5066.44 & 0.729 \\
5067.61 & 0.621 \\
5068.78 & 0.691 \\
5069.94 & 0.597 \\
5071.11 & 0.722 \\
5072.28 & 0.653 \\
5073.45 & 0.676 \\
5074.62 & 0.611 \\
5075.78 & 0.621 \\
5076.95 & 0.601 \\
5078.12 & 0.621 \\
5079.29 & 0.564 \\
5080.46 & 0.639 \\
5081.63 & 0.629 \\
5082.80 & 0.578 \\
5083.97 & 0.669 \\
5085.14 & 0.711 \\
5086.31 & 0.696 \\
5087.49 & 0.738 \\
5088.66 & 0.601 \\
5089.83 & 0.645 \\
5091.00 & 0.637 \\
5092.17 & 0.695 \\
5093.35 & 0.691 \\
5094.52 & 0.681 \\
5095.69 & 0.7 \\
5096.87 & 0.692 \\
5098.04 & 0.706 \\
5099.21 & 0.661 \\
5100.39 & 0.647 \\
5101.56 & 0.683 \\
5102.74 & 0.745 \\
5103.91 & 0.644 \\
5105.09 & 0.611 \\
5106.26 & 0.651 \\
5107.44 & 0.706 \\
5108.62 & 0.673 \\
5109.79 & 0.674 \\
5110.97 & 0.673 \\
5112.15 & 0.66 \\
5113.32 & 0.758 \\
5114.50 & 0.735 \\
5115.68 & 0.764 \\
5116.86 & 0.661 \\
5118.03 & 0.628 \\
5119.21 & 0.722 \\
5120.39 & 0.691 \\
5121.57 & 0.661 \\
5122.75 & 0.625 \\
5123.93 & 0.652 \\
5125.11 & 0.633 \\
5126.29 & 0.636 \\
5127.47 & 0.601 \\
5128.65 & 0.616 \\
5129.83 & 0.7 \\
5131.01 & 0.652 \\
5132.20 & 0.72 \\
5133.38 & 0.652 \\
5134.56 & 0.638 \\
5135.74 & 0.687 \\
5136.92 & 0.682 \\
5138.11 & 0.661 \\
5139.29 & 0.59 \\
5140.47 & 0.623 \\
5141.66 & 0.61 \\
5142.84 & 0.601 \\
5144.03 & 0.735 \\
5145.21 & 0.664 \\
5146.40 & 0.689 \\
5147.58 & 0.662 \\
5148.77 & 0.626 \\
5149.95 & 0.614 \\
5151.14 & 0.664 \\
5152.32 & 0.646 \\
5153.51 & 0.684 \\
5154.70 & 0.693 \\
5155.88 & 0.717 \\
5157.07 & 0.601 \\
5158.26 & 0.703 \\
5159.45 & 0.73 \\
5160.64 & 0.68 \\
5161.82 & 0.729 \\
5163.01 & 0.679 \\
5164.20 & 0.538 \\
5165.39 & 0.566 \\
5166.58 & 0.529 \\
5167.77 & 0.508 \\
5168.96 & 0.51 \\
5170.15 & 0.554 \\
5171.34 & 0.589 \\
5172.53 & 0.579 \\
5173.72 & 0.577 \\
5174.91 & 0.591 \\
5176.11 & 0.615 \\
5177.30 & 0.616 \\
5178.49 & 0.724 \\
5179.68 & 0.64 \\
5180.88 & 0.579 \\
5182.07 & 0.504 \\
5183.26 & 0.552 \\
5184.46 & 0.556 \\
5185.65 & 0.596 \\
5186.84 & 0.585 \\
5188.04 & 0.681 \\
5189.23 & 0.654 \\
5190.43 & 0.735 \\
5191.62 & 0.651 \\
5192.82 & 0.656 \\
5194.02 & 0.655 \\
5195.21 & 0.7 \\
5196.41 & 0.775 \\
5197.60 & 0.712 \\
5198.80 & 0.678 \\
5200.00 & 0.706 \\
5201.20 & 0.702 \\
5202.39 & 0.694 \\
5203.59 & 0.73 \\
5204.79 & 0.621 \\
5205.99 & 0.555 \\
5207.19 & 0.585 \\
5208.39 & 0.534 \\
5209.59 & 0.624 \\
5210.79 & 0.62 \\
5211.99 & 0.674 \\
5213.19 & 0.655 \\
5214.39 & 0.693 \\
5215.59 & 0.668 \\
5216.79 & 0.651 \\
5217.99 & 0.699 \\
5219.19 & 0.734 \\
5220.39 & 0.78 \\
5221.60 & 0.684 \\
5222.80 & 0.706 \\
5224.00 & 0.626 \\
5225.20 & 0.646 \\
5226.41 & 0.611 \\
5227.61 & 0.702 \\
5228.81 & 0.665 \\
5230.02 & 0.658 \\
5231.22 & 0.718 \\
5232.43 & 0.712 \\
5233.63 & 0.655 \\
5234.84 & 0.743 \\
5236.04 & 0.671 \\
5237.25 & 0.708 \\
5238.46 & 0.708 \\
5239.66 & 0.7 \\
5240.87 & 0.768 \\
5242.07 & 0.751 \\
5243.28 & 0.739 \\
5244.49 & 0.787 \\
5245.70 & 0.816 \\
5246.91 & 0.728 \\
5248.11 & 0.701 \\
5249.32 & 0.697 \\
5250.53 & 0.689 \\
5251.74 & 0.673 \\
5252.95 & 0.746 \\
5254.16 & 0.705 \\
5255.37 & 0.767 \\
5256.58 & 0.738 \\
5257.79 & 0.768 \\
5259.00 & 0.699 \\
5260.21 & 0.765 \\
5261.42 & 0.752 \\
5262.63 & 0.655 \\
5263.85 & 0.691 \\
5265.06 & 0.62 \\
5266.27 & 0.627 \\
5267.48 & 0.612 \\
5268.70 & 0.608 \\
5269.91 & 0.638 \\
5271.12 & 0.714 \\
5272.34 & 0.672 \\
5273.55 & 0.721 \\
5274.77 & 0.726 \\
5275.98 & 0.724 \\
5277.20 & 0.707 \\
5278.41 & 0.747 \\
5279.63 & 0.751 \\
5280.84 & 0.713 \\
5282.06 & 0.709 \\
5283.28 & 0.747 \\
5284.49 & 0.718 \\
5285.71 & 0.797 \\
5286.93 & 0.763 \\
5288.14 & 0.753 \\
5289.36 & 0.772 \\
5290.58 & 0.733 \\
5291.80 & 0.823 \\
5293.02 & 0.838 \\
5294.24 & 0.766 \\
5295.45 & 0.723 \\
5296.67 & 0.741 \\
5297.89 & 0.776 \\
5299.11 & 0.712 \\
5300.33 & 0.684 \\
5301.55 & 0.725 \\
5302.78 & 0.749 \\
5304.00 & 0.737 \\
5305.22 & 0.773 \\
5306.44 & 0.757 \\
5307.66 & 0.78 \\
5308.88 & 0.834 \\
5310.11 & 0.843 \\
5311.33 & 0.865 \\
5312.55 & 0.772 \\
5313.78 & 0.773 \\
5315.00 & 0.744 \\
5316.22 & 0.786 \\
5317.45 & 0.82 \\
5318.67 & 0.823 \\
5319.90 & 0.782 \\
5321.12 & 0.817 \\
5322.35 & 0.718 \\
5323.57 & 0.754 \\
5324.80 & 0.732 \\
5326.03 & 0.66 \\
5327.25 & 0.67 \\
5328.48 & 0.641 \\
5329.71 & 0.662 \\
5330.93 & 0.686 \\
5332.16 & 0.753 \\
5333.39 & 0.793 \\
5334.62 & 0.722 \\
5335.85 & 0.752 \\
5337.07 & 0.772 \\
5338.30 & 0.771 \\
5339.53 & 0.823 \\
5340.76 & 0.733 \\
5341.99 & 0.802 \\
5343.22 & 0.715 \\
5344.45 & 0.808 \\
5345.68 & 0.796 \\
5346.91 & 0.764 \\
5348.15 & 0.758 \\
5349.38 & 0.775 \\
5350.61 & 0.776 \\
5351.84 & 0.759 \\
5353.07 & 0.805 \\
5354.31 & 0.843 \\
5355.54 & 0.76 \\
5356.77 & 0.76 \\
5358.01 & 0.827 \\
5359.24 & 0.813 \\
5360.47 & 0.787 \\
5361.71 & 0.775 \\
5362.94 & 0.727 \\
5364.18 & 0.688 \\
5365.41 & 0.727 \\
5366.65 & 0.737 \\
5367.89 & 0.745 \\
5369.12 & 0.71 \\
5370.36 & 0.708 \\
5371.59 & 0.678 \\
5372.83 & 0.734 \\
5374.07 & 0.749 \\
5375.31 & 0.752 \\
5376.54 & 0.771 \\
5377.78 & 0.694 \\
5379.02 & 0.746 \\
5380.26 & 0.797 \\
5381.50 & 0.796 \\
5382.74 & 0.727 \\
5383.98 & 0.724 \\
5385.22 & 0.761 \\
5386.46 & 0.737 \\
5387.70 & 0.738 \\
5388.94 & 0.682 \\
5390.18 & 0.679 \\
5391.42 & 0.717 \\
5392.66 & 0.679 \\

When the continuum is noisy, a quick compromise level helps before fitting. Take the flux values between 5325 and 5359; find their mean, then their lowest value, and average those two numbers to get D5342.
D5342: 0.70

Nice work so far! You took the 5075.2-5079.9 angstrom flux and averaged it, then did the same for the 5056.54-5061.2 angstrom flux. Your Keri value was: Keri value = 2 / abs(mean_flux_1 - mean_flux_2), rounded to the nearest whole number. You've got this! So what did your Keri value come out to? 12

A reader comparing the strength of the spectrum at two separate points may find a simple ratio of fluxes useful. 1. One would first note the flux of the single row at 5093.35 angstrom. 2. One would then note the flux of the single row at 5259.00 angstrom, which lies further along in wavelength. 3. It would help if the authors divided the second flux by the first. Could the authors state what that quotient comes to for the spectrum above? 1.01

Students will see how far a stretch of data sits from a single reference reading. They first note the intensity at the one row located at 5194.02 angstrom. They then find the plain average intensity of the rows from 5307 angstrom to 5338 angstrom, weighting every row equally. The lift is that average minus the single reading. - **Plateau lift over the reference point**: 0.10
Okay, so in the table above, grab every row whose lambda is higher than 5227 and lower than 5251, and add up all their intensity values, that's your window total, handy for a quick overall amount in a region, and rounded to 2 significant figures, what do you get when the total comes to 14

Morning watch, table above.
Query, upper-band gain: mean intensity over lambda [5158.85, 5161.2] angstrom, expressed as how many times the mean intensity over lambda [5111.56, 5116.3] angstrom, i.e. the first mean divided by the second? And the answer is 0.97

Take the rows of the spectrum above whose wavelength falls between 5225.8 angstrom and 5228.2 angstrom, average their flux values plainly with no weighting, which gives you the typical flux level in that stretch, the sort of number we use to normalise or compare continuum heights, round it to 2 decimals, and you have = 0.66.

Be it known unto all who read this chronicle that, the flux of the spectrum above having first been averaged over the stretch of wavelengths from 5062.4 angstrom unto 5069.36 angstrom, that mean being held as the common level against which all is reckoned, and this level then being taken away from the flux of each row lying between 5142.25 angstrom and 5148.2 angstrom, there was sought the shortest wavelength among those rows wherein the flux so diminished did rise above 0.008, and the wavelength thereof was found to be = 5144.03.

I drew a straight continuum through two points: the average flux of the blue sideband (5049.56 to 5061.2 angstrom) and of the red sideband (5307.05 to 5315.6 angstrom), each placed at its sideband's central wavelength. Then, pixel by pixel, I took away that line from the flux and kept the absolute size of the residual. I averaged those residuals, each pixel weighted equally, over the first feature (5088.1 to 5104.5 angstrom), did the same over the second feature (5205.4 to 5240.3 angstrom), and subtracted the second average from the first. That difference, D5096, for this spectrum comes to -0.03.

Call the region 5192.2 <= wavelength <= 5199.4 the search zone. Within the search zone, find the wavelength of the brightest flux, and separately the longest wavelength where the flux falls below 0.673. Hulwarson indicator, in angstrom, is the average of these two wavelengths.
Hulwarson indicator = 5195.2 angstrom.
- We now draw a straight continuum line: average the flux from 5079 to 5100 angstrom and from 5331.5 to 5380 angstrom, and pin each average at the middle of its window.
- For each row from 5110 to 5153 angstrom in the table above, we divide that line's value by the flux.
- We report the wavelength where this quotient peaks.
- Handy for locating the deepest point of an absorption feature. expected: 5139.29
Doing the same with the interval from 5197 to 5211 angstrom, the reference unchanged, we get 5208.39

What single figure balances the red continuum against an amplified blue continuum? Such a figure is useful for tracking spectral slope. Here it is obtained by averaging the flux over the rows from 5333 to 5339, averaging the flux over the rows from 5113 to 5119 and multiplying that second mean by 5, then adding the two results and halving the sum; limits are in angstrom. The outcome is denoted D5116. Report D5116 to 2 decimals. 2.15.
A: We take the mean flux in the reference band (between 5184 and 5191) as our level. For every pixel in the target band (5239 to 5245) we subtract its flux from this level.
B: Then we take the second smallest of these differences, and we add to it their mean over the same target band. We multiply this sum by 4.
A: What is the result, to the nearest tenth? -1.0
